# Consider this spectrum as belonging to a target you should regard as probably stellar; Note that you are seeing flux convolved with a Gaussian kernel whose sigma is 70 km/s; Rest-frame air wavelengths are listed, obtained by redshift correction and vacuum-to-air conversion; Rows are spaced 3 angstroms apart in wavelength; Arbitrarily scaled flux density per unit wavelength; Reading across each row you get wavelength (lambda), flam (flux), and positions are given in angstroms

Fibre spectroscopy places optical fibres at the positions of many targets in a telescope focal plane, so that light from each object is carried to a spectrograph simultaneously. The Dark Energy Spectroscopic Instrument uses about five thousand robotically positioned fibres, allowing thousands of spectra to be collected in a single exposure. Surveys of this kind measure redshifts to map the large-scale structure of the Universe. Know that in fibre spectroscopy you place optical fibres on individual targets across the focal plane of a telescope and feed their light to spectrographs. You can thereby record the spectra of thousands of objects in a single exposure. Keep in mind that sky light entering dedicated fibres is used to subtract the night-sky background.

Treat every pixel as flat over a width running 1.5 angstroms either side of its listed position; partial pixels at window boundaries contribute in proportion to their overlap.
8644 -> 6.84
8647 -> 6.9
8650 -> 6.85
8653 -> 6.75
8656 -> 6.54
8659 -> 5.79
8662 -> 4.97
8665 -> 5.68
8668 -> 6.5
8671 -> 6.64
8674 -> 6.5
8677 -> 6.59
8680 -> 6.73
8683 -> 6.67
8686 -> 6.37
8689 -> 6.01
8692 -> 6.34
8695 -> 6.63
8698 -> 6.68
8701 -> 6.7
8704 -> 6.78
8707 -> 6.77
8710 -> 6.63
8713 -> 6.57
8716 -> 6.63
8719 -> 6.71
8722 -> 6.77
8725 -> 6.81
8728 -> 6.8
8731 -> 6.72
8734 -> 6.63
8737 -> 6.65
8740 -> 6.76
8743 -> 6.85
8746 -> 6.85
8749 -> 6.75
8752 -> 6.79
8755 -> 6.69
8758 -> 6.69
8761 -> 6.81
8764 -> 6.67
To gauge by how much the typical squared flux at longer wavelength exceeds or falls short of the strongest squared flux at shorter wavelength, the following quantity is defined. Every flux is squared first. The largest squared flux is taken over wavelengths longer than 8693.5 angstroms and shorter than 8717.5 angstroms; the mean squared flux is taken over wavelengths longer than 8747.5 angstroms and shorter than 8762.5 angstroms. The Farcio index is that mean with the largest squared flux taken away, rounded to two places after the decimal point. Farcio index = -0.46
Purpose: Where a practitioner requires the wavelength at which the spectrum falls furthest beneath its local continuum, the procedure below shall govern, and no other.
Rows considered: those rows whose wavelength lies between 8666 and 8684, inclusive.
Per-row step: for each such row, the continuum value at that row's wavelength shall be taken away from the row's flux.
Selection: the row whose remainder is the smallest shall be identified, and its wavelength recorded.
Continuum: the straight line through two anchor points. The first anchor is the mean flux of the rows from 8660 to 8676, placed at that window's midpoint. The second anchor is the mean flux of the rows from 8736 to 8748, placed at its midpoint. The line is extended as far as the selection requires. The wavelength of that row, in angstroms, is 8674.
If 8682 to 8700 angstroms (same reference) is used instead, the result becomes 8689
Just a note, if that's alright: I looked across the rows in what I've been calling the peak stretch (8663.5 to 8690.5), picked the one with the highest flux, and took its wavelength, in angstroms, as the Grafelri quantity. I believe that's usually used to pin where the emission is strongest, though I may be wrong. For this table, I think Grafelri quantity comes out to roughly 8680 angstroms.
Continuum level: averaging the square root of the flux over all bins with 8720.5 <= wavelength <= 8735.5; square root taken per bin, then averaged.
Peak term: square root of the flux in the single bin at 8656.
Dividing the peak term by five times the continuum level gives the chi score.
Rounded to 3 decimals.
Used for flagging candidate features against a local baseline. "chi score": 0.197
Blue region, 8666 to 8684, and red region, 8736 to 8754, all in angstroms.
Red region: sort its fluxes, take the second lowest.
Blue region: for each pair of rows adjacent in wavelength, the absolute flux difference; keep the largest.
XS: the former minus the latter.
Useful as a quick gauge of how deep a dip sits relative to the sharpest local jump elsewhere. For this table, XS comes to 6.6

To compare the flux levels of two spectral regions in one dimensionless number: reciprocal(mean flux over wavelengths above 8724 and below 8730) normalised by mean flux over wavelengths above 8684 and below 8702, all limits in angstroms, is 0.0228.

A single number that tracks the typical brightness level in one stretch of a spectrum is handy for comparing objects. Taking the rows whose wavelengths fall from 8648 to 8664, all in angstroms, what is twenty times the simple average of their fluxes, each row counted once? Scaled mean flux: 124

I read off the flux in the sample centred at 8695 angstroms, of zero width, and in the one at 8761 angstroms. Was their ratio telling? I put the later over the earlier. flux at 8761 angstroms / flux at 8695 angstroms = 1.03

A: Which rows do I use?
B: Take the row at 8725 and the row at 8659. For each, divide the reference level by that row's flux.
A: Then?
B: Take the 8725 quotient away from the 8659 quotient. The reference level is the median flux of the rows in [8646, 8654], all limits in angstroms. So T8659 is 0.18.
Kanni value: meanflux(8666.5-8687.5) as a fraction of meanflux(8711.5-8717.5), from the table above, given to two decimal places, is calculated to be 1.00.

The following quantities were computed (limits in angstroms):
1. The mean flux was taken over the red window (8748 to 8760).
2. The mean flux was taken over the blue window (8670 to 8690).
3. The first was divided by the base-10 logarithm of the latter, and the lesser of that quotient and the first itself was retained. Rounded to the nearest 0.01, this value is 6.73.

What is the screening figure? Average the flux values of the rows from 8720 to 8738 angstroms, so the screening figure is 6.73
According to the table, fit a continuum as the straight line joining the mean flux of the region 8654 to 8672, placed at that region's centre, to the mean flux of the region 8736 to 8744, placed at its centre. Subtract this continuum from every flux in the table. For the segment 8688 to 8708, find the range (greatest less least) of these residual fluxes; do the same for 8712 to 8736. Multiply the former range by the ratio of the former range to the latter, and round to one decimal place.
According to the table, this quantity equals 1.5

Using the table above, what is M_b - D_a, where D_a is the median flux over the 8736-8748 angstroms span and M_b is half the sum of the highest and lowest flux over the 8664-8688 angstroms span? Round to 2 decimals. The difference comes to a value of -0.60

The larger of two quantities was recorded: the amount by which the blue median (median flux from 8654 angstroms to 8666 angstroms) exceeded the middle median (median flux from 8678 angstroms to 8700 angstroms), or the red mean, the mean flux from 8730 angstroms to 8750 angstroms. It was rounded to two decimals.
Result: 6.74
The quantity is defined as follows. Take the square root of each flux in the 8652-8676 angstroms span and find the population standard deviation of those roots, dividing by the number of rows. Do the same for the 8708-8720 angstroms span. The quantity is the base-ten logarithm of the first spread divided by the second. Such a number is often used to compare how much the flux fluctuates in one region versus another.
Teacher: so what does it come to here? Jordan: 1.1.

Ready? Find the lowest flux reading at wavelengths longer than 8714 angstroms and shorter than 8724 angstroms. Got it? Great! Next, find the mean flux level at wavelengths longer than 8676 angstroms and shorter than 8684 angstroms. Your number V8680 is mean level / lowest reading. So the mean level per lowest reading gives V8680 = 1.01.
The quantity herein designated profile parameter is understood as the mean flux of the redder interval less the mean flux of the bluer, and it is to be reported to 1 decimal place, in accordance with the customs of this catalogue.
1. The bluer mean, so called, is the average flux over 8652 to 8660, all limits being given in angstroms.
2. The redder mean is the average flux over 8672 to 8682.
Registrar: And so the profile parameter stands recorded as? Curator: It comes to 0.2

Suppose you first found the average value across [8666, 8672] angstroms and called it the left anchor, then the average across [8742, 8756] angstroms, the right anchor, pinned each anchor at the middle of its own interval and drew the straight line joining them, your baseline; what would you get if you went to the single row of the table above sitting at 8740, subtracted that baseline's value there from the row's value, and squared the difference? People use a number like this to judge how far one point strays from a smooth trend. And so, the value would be 0.0000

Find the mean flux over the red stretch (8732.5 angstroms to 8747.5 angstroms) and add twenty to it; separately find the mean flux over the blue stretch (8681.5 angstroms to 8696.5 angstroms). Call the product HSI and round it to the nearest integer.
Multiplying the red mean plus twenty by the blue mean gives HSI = 171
